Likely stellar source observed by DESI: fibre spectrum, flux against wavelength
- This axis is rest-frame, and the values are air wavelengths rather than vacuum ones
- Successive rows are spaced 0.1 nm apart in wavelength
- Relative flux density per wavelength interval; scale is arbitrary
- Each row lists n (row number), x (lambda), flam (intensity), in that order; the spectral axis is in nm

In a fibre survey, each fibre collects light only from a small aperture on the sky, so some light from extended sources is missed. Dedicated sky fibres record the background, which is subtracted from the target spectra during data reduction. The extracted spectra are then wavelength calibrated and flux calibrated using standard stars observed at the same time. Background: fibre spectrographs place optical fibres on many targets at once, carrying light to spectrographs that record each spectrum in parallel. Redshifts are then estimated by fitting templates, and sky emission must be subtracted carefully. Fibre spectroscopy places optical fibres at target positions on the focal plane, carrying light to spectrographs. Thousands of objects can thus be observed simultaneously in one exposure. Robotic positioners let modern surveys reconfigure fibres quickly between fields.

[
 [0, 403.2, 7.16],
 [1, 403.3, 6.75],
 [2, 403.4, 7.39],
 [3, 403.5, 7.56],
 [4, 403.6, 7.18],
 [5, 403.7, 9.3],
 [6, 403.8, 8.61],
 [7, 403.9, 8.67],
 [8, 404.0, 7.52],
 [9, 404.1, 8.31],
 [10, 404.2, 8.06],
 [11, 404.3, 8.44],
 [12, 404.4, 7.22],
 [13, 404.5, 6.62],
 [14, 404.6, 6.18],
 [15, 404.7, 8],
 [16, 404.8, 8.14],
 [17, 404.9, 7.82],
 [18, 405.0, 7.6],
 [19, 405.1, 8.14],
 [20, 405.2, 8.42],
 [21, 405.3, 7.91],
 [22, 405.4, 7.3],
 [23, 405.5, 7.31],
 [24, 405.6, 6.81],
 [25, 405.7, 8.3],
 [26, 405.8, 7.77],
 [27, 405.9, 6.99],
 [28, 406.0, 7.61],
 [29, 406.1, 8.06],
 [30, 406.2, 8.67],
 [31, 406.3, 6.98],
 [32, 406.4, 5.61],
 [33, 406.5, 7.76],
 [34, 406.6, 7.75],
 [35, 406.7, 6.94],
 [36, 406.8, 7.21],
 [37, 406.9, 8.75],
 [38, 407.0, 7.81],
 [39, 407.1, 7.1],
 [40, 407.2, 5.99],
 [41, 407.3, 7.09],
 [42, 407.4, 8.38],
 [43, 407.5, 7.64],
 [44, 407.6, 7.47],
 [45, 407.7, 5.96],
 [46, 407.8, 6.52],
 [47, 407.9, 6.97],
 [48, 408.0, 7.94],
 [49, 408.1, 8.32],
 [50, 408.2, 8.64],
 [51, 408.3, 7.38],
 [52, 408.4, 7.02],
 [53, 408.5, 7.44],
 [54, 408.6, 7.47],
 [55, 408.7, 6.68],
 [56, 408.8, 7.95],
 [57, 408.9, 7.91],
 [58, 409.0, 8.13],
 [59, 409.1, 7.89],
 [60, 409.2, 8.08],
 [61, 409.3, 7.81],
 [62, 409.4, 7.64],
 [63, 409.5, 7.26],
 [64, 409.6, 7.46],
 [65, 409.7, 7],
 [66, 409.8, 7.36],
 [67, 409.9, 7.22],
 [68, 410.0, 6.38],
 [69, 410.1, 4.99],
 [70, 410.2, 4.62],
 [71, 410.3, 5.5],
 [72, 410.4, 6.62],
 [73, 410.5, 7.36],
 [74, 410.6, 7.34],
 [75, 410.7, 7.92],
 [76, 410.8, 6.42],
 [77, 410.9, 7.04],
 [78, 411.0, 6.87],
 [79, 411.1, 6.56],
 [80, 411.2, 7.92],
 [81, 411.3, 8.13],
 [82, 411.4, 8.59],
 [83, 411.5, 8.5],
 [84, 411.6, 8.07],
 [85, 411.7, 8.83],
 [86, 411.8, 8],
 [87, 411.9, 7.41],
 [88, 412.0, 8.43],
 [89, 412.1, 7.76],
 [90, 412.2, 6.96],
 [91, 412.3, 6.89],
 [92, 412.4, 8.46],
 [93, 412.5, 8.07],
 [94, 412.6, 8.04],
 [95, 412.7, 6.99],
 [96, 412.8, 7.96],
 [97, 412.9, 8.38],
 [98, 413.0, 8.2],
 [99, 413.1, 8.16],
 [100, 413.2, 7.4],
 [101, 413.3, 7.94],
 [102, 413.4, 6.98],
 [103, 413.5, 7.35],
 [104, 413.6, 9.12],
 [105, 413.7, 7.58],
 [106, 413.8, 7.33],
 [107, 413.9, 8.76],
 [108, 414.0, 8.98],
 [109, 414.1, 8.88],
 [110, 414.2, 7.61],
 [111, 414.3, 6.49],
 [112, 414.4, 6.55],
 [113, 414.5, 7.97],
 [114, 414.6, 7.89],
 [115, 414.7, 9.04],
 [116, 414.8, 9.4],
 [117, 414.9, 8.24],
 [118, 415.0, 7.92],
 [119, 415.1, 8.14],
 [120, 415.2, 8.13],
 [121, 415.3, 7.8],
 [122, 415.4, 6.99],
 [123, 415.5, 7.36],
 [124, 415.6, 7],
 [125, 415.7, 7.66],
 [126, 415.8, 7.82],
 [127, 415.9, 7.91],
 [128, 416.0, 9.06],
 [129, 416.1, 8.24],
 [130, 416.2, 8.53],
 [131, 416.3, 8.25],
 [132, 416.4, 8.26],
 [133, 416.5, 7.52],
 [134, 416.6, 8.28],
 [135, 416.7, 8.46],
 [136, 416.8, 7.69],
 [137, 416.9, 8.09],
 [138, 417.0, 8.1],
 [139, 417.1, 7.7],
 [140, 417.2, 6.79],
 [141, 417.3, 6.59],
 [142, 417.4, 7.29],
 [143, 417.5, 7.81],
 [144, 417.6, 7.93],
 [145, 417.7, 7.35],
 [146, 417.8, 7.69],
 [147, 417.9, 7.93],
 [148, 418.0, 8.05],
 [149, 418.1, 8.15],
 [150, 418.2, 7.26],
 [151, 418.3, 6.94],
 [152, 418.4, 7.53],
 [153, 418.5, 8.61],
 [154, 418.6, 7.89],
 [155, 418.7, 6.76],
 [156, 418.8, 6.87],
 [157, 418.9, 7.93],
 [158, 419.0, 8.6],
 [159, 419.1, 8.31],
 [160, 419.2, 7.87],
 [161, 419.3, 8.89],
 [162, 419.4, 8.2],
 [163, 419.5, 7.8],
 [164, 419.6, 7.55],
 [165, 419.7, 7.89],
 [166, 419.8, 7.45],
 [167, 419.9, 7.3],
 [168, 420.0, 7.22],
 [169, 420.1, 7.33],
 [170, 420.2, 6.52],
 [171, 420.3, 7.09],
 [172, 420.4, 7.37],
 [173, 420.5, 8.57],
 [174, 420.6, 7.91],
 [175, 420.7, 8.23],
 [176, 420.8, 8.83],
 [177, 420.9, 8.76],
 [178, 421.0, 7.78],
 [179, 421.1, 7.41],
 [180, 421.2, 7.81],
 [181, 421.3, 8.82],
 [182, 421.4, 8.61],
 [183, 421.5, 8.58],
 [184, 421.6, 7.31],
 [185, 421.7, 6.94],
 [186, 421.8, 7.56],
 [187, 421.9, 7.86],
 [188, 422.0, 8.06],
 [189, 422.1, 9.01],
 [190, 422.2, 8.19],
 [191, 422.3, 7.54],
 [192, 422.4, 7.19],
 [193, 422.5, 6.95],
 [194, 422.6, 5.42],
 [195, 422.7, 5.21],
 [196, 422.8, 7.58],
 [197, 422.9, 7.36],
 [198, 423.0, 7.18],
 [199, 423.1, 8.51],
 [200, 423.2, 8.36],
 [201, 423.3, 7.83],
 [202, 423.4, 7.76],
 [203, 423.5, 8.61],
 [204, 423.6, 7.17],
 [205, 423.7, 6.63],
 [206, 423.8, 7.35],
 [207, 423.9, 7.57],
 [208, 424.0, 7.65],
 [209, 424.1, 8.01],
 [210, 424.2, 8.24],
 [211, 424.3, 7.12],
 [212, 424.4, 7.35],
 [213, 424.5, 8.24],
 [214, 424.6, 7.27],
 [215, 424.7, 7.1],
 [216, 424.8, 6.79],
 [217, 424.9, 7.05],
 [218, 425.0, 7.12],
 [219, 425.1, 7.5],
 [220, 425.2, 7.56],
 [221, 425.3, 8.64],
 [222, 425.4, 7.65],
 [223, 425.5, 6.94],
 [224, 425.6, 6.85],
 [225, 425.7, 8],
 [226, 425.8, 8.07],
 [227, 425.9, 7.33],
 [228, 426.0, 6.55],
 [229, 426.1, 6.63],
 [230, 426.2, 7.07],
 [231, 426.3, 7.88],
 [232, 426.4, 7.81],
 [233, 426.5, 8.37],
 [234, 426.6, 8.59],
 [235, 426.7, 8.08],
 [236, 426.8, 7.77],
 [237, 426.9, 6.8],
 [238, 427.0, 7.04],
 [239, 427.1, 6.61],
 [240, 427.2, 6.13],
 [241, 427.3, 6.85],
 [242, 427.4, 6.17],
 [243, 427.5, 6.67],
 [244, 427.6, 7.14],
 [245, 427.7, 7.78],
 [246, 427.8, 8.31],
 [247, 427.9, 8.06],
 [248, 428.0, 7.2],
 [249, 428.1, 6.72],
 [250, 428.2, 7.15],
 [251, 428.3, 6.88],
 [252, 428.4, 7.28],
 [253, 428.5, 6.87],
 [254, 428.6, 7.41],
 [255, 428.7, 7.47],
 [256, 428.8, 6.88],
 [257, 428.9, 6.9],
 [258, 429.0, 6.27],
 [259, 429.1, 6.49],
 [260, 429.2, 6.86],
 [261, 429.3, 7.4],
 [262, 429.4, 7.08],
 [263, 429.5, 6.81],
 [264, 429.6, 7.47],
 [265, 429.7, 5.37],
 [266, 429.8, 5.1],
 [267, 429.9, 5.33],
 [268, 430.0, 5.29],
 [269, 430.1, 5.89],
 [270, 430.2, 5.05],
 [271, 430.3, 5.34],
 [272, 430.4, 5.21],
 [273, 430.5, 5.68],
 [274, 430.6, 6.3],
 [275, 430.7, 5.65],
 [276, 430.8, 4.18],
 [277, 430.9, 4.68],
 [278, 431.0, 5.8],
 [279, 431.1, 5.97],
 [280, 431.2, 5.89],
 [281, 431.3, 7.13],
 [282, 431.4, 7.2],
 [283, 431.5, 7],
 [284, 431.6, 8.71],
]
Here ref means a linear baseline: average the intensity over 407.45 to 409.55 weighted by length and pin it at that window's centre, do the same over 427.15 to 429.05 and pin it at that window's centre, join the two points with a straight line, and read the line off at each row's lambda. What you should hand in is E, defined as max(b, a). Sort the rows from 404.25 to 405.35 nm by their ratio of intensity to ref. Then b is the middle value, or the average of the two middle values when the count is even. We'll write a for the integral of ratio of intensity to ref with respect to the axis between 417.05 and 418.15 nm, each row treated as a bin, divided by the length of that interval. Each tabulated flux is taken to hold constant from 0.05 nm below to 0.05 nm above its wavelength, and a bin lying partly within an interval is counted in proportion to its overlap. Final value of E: 1.04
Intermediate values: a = 1.04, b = 1.04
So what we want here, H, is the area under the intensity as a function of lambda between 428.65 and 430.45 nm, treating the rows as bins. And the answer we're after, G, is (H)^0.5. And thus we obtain 3.3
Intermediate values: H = 11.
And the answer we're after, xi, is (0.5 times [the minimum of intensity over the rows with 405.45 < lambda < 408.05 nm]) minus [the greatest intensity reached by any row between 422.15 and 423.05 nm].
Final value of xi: -5.4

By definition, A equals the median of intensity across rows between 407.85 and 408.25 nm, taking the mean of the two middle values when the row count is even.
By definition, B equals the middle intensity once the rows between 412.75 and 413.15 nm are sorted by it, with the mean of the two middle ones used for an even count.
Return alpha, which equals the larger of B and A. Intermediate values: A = 8.13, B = 8.2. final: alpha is 8.18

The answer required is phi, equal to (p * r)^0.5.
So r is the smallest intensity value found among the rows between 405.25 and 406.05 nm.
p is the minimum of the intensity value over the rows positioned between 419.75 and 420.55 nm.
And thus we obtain 6.66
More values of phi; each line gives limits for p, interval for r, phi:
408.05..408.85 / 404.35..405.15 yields 6.43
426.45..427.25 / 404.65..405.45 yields 6.69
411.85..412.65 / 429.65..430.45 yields 5.90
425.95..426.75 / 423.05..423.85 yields 6.59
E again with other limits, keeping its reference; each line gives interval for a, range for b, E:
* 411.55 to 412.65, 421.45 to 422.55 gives 1.06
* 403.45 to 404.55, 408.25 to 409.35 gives 1.04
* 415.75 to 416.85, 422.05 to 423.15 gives 1.11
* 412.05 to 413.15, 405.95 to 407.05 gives 1.05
